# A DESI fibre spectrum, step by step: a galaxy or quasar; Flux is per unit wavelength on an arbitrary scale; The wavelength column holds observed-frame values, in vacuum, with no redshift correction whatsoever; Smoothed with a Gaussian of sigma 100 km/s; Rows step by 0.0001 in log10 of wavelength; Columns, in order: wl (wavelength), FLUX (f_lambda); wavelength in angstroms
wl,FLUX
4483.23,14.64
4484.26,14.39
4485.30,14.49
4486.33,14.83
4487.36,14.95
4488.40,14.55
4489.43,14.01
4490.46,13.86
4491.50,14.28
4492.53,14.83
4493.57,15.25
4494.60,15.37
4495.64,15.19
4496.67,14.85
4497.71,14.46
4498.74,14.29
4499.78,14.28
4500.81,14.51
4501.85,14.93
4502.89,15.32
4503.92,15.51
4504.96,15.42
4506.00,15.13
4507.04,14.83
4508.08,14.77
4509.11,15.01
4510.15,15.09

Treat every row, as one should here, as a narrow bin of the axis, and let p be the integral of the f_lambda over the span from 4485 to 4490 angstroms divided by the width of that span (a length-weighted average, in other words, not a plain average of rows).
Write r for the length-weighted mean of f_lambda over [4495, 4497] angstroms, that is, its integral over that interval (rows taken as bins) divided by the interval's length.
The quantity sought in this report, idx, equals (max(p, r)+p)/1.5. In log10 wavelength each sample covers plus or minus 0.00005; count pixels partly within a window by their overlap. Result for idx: 19.8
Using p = 14.6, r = 15.1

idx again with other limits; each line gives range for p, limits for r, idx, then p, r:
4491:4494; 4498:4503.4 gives 19.7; 14.8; 14.7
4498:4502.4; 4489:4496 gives 19.5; 14.5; 14.7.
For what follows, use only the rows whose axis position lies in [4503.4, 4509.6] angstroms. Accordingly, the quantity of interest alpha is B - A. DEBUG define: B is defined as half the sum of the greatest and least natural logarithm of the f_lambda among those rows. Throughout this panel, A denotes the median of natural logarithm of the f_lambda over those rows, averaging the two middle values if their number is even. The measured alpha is 0.004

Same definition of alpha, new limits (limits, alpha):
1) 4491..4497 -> -0.014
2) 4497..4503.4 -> 0.021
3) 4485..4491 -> -0.009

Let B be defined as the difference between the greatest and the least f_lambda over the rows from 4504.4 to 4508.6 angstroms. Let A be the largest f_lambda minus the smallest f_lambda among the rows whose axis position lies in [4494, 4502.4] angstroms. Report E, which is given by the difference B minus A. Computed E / -0.44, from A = 1.1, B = 0.65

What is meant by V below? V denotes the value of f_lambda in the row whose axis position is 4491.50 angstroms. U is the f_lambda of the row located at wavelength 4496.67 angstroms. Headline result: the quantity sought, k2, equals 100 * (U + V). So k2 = 2913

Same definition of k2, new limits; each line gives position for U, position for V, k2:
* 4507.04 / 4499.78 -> 2911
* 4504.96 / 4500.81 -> 2993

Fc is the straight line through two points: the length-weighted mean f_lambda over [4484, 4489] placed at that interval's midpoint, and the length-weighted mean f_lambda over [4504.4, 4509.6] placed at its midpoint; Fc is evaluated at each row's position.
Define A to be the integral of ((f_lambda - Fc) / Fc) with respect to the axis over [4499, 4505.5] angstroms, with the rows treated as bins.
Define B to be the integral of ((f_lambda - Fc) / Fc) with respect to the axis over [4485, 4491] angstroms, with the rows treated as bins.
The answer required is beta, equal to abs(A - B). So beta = 0.100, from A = 0.01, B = -0.09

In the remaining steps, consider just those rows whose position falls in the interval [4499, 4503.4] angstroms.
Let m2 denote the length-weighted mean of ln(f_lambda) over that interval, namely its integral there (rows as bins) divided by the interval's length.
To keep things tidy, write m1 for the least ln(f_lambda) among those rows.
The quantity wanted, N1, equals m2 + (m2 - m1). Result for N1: 2.71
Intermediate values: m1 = 2.66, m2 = 2.69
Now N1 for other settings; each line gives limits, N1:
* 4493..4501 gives 2.73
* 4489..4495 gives 2.73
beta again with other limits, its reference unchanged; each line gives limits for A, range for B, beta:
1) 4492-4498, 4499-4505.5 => 0.074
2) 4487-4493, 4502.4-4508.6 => 0.191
